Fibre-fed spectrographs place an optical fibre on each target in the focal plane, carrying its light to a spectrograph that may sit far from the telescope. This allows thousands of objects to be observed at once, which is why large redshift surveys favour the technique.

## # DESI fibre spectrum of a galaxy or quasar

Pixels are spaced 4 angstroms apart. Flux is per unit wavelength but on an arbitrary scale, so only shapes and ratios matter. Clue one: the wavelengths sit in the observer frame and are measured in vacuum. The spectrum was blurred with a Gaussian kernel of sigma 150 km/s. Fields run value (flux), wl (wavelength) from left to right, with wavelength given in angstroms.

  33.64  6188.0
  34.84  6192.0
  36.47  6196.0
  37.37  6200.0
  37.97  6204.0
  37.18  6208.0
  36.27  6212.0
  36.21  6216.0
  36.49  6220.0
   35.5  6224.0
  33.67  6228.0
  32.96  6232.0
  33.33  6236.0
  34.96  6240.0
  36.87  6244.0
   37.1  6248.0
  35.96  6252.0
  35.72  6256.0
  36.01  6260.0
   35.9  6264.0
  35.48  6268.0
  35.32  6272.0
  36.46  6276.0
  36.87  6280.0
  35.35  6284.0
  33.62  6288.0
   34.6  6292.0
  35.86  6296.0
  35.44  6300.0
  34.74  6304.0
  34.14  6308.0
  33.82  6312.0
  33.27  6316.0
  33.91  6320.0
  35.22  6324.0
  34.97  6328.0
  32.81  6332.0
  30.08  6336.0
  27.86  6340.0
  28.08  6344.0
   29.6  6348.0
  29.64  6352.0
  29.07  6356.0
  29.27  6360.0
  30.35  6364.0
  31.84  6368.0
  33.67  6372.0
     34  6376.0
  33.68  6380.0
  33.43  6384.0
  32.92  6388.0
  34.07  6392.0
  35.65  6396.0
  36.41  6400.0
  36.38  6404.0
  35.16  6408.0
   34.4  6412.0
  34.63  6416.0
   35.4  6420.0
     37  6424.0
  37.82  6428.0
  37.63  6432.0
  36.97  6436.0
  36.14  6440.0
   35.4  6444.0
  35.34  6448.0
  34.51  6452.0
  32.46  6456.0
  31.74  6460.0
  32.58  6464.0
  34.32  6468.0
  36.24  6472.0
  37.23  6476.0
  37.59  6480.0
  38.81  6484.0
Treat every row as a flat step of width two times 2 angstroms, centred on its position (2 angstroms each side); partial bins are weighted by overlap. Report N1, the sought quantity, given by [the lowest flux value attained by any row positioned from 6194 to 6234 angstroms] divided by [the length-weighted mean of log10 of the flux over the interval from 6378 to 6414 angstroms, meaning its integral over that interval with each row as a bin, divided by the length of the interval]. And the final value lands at 21.4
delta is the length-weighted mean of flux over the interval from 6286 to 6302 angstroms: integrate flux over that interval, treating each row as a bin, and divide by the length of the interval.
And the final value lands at 34.9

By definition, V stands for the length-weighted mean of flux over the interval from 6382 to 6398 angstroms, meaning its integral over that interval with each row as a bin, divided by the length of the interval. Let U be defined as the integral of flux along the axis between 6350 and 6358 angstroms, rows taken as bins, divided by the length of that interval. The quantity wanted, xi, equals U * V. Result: 999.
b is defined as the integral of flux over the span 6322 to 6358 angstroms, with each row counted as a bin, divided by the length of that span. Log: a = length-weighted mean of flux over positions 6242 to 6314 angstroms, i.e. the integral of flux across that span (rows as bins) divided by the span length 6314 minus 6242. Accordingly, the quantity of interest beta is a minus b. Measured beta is 4.7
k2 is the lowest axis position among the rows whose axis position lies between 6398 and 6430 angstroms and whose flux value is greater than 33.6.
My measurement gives 6400.0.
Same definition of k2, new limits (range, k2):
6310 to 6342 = 6312.0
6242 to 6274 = 6244.0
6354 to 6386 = 6372.0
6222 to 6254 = 6224.0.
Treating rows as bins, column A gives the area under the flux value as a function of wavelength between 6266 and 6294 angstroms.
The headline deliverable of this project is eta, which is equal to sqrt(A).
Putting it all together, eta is 31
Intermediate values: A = 991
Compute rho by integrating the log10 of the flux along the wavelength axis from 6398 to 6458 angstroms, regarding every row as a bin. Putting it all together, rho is 93.1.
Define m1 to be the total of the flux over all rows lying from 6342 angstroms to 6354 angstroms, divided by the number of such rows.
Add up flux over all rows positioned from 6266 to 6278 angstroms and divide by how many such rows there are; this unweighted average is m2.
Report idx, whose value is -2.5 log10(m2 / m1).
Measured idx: -0.22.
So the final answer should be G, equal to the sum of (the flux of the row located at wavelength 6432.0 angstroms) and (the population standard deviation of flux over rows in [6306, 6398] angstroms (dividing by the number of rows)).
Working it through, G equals 40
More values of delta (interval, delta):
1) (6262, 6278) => 35.8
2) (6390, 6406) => 35.6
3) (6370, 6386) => 33.7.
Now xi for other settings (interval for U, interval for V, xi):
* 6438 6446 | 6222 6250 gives 1249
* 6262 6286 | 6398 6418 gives 1271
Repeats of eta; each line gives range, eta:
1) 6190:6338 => 72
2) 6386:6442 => 45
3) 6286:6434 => 70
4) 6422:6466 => 39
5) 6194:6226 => 34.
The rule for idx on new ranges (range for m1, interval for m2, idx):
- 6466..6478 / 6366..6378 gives 0.09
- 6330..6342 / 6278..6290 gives -0.17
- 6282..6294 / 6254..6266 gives -0.04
